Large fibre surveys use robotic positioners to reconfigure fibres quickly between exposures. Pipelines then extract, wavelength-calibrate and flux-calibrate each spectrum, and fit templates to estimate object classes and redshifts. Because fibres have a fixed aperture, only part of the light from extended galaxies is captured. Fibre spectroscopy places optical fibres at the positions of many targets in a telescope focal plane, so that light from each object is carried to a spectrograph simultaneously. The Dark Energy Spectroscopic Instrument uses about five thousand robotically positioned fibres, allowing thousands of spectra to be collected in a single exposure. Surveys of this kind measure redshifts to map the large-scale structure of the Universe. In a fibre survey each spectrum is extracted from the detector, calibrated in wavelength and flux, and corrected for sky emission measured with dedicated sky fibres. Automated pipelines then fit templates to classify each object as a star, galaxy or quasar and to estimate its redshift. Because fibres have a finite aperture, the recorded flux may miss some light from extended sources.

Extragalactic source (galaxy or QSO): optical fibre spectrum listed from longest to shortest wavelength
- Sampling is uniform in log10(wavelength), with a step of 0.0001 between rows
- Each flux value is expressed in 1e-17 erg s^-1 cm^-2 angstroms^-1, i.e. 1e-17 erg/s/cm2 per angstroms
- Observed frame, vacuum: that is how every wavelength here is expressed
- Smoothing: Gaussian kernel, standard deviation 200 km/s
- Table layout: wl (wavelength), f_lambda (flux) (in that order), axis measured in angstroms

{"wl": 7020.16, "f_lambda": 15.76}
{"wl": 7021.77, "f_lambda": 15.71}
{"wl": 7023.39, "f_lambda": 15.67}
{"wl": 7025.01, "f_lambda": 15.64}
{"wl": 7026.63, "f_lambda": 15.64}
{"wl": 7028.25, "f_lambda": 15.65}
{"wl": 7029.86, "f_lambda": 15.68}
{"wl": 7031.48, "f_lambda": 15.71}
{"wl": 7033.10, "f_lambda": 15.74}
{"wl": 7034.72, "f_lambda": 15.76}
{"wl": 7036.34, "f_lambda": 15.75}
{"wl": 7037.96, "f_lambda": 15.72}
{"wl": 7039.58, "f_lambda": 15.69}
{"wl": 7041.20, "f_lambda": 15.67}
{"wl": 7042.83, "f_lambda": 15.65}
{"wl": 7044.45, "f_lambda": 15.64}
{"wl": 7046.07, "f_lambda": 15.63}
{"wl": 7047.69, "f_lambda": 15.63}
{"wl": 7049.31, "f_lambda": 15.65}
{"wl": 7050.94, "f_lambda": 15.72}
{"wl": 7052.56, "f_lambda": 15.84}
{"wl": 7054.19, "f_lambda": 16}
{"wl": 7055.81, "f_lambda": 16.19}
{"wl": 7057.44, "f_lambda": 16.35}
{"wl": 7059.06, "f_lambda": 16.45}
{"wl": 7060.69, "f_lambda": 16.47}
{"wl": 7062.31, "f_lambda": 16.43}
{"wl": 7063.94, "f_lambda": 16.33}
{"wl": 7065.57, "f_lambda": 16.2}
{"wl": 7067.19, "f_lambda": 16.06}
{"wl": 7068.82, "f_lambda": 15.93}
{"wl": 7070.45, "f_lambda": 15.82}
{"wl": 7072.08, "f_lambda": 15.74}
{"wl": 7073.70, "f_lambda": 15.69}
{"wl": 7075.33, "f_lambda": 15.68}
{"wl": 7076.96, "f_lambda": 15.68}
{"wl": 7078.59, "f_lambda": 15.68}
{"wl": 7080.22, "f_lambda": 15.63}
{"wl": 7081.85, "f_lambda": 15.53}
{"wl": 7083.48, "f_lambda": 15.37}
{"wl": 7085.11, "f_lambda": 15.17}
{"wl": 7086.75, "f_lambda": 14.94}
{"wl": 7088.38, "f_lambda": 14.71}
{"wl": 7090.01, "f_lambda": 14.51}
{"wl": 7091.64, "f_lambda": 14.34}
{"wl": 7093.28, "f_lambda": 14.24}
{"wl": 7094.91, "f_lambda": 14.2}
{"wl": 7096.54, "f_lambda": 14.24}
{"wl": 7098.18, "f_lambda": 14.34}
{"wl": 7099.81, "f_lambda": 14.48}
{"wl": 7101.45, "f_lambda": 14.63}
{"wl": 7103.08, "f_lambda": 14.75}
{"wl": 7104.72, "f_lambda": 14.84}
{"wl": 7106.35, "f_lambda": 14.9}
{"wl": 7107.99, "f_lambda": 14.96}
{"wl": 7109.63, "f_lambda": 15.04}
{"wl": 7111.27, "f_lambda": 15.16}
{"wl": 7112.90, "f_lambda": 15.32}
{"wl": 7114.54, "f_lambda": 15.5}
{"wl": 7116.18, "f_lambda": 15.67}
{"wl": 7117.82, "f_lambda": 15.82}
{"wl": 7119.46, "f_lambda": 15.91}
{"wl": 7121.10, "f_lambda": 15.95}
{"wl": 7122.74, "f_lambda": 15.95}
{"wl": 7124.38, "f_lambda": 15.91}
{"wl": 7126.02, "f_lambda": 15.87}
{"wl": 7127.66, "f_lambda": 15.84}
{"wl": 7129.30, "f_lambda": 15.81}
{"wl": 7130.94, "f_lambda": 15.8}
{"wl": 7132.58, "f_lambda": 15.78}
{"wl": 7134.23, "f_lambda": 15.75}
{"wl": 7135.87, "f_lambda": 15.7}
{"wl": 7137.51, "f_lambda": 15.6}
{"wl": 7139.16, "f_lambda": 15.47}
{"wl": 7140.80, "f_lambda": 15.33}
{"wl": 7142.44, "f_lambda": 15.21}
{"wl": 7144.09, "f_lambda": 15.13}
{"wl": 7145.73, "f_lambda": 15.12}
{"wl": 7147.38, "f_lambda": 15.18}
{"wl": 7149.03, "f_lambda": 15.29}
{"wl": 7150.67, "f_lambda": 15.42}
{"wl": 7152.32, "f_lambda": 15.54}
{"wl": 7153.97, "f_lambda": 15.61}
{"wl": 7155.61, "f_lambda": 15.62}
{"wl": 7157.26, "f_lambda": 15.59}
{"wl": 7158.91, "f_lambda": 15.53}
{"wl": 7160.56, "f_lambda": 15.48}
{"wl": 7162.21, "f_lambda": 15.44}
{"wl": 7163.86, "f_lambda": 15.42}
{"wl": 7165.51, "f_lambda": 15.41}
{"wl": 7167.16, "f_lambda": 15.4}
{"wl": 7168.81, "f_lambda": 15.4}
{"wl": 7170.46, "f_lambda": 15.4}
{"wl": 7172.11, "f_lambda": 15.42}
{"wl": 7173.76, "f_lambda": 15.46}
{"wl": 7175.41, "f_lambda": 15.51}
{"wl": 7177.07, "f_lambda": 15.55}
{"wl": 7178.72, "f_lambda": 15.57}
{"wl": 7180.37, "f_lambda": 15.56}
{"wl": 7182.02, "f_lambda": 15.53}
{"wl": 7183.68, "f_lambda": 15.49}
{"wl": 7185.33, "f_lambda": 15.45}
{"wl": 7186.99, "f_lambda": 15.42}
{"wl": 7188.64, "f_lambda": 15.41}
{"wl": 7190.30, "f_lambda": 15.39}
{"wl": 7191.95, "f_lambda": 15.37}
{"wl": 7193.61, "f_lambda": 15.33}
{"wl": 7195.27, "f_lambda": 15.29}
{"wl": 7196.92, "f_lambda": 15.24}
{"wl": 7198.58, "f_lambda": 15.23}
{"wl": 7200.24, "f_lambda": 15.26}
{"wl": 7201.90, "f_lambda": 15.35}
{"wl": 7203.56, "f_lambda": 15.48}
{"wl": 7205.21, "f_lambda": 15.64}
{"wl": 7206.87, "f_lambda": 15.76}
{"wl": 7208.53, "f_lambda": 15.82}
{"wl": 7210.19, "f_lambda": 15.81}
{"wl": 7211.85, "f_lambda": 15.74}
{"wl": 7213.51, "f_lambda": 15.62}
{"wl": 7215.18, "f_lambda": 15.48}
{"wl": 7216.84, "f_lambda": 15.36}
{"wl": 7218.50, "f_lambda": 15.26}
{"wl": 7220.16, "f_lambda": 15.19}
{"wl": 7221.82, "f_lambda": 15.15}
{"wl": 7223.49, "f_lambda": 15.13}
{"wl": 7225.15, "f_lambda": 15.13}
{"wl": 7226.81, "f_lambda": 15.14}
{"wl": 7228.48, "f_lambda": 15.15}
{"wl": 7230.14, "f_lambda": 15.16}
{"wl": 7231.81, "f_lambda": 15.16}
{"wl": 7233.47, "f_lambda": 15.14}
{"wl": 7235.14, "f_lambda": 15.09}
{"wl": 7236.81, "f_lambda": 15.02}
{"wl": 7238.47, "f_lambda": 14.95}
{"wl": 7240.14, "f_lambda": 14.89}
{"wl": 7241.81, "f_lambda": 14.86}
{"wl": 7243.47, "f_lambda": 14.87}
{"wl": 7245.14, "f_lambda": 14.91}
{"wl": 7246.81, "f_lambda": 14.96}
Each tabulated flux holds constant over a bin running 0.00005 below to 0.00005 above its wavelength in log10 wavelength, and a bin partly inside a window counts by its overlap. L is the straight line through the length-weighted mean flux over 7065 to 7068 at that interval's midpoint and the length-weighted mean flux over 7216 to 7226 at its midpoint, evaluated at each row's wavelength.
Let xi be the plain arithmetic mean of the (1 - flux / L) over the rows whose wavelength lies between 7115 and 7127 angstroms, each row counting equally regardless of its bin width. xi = -0.003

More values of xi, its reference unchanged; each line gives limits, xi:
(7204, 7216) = -0.027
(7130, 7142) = 0.007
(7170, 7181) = 0.000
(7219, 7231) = 0.003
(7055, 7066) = -0.009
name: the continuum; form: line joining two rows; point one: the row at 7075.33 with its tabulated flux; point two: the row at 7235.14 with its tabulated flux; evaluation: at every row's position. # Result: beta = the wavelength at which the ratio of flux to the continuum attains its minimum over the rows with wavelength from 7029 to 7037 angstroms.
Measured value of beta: 7029.86 angstroms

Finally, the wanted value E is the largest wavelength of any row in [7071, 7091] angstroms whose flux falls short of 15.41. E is 7090.01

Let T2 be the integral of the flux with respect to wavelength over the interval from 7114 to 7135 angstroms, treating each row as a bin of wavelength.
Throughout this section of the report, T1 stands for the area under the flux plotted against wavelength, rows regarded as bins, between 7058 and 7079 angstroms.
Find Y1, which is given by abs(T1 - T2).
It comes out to 5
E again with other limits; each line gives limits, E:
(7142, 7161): 7149.03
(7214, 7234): 7233.47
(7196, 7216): 7201.90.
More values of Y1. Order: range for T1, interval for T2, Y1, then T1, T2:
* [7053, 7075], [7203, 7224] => 29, 355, 326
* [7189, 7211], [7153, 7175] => 0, 340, 341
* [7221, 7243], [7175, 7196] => 7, 332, 324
